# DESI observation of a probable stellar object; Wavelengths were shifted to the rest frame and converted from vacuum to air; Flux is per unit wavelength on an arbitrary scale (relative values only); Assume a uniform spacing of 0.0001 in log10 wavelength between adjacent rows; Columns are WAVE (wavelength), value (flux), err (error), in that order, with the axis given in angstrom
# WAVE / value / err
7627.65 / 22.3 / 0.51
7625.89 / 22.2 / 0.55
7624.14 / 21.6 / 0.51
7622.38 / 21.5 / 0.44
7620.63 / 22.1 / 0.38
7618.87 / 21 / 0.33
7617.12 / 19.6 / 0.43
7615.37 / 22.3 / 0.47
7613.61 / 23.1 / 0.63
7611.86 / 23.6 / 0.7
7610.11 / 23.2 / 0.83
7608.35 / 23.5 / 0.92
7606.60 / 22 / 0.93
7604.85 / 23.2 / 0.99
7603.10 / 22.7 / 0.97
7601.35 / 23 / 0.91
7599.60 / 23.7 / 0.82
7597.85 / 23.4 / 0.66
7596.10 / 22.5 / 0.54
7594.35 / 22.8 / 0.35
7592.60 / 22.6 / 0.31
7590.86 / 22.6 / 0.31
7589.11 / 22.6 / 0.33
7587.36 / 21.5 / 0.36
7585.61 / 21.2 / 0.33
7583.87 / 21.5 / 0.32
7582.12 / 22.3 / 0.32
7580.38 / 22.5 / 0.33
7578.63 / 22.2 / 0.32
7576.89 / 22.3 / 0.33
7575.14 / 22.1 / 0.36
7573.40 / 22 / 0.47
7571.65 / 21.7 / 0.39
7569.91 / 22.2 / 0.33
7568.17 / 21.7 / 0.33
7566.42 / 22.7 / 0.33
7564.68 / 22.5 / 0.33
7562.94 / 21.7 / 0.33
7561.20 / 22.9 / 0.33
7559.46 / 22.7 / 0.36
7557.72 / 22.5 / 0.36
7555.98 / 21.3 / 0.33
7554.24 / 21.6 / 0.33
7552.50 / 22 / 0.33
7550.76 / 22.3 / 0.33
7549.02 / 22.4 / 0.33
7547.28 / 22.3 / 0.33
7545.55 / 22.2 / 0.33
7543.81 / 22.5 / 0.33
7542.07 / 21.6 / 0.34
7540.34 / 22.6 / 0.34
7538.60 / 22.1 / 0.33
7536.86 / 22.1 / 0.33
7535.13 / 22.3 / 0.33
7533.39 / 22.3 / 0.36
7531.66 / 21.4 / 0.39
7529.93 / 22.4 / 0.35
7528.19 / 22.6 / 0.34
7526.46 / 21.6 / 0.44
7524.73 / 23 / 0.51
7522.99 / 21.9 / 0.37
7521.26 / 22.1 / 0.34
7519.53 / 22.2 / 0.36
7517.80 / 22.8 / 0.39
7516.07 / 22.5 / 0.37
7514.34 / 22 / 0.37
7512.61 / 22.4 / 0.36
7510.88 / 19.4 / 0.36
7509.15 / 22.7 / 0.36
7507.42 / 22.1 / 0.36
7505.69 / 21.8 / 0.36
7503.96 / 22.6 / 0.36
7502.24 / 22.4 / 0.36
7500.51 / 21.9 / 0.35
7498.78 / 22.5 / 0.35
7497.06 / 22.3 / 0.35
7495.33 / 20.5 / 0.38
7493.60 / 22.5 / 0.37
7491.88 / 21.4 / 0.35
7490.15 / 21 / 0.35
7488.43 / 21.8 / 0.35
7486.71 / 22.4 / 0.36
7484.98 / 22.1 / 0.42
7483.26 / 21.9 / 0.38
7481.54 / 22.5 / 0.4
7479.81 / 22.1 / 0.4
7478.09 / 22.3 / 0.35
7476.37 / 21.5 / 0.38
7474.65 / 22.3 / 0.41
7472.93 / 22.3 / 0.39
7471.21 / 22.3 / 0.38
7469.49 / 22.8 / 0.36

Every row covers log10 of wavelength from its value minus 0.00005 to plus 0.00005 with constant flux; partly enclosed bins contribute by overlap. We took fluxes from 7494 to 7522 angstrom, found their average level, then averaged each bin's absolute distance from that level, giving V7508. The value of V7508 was 0.56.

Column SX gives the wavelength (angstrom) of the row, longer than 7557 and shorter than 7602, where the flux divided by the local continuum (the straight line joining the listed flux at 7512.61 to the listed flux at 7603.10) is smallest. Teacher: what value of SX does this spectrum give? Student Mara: 7585.61 angstrom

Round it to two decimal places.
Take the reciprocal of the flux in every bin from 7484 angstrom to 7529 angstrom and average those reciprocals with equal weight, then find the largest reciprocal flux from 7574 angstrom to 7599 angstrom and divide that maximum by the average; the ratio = 1.04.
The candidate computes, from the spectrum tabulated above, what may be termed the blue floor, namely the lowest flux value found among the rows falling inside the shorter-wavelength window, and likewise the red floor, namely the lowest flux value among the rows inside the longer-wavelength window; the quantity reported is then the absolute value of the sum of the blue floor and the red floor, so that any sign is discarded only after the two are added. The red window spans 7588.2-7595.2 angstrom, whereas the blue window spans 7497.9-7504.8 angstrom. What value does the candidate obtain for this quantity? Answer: 44.5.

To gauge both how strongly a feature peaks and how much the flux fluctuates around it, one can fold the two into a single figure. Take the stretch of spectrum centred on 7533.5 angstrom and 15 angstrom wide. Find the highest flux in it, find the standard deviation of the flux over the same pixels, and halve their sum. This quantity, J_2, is 11.5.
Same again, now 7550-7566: 11.7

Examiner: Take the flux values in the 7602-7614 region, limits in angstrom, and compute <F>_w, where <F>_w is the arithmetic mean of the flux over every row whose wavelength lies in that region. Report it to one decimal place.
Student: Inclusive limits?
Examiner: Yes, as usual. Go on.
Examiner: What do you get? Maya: 23.0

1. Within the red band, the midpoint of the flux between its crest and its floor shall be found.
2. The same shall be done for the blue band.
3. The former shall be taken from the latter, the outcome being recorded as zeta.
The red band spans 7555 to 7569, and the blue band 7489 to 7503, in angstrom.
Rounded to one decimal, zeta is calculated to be -0.6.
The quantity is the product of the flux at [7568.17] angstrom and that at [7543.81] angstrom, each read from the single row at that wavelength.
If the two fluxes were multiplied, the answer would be 488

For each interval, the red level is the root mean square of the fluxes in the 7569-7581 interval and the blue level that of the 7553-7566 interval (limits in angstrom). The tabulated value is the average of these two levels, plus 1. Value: 23.2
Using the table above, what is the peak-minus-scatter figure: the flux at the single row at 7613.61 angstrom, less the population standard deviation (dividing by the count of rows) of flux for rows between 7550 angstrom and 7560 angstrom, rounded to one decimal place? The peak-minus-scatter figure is 22.6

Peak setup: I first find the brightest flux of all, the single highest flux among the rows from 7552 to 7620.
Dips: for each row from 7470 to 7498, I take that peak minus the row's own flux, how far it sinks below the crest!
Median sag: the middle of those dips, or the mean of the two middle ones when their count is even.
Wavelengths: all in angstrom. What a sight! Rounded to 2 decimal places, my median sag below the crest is 1.50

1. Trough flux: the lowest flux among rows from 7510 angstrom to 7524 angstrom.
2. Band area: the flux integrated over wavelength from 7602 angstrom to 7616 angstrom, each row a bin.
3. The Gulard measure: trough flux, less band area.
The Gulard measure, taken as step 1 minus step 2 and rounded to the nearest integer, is -302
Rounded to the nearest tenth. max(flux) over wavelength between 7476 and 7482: 22.5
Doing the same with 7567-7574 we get 22.2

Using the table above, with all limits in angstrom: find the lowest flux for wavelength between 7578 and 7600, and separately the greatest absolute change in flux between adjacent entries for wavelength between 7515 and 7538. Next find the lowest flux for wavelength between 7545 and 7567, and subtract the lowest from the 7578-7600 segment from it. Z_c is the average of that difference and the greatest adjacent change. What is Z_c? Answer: 0.75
